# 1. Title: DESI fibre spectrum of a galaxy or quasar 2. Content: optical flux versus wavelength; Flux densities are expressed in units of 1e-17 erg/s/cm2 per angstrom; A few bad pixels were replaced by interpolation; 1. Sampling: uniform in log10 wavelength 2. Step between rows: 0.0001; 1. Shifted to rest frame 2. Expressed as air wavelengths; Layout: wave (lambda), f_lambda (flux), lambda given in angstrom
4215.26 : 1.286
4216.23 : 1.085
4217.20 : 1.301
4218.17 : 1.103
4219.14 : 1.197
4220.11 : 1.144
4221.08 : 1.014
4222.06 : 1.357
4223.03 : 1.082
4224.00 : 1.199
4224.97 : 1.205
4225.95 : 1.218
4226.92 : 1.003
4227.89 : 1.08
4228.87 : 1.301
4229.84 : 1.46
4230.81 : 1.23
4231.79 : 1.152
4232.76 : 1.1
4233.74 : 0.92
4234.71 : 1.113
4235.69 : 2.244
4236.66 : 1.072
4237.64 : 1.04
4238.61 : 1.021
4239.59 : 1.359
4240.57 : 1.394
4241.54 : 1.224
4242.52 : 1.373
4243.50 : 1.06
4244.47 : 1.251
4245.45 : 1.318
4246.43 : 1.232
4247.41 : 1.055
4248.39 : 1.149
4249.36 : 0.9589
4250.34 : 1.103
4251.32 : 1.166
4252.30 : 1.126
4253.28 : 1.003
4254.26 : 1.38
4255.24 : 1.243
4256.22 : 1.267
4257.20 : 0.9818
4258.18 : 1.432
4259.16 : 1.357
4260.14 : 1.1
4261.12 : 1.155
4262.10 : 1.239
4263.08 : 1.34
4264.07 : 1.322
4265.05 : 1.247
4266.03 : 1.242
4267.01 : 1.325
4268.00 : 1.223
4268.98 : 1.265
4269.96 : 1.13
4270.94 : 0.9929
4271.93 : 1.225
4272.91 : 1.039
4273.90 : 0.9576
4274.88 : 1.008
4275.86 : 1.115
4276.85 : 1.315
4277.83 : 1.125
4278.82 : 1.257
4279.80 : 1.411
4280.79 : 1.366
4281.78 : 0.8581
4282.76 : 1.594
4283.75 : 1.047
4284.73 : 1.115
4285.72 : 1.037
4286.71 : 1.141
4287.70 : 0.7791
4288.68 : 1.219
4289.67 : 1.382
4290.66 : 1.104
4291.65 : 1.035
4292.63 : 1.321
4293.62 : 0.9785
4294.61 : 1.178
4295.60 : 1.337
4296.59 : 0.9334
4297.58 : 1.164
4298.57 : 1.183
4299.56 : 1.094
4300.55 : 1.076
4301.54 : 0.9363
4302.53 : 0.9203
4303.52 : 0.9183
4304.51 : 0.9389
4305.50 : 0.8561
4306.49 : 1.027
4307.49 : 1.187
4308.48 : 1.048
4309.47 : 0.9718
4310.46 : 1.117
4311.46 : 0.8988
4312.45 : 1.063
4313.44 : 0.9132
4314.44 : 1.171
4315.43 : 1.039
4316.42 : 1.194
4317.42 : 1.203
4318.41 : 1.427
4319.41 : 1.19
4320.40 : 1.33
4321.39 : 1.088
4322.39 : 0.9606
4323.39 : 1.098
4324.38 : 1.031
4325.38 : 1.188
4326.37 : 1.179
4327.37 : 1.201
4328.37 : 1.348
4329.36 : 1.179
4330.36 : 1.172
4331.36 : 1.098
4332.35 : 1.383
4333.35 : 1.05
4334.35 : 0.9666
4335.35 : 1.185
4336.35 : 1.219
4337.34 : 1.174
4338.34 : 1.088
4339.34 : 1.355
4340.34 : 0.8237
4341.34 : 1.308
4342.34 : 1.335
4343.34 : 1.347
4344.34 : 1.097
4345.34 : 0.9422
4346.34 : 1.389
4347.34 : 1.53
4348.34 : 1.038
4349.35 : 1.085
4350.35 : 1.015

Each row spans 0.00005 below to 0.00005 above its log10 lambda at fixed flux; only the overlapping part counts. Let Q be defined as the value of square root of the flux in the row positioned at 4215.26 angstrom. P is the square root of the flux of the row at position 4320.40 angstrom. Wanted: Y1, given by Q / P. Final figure 0.98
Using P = 1.15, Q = 1.13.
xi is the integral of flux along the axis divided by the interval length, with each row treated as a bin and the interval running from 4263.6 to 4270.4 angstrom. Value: 1.252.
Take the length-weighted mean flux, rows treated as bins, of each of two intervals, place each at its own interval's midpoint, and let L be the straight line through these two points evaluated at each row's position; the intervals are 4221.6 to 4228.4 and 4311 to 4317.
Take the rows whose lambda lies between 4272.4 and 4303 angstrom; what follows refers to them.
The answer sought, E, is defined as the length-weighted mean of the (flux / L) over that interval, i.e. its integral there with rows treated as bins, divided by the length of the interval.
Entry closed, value 1.04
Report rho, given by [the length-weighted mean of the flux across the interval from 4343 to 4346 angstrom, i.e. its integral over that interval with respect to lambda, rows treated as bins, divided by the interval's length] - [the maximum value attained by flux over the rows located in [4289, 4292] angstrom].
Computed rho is -0.3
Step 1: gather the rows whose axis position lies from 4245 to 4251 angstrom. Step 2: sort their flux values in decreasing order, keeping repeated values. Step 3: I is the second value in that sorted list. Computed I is 1.232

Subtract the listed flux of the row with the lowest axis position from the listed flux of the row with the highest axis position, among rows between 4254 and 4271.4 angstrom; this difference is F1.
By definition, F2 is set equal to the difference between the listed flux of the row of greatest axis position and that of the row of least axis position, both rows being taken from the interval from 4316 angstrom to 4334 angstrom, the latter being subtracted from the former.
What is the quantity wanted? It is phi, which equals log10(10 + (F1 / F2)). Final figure 1.10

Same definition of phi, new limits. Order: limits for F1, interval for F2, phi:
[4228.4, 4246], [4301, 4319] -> 1.00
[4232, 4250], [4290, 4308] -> 0.92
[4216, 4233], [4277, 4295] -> 1.01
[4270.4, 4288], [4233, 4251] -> 0.95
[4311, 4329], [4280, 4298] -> 0.89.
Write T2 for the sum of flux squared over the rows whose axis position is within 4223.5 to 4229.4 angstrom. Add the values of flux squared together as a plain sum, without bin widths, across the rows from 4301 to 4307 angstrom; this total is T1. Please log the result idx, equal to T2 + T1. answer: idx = 13.5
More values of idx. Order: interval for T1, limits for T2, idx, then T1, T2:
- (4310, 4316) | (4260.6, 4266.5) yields 16.0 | 6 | 9.5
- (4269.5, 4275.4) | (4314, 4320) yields 15.6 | 7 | 8.8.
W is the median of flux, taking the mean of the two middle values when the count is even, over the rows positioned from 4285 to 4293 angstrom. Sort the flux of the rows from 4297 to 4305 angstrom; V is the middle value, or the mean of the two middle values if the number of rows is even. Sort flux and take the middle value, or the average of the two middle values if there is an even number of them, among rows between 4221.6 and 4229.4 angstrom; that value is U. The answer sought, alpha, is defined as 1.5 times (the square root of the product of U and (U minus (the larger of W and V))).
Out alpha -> 0.46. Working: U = 1.20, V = 1.01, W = 1.12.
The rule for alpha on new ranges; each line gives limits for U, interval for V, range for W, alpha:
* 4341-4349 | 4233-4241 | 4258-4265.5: 0.33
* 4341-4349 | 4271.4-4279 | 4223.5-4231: 0.57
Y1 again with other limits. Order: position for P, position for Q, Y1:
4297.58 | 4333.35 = 0.95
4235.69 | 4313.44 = 0.64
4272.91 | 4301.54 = 0.95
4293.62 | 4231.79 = 1.09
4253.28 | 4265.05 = 1.12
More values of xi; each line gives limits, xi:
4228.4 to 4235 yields 1.185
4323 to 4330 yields 1.177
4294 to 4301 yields 1.135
